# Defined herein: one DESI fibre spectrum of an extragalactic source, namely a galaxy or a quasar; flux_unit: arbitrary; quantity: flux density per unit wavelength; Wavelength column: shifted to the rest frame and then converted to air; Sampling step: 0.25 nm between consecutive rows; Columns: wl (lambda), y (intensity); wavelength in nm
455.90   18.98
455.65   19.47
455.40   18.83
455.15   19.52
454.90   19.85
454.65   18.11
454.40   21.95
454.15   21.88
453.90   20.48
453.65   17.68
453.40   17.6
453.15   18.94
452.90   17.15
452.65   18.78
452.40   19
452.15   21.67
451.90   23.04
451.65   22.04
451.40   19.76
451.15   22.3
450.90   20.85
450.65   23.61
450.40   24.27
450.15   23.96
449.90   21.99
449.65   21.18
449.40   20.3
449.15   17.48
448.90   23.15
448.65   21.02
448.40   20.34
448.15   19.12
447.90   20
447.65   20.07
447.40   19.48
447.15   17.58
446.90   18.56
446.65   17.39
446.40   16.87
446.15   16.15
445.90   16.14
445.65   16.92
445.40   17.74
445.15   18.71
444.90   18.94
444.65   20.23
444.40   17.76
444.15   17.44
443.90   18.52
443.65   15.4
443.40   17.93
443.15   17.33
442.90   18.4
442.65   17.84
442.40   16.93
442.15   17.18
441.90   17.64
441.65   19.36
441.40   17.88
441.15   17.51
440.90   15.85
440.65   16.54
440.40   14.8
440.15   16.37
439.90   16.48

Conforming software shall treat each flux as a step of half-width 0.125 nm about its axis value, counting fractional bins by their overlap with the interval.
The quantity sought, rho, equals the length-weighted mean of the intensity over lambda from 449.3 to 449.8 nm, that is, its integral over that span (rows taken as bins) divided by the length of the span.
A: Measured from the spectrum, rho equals 20.8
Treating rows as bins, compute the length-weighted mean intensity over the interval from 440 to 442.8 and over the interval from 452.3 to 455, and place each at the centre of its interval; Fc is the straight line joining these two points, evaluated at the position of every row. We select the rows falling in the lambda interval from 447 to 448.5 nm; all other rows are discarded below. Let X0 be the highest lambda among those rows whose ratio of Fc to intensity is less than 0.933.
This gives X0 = 448.40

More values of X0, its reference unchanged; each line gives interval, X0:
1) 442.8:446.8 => 444.65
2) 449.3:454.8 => 454.40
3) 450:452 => 451.90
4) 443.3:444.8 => 444.65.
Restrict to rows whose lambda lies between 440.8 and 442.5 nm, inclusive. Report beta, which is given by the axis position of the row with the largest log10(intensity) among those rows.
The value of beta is 441.65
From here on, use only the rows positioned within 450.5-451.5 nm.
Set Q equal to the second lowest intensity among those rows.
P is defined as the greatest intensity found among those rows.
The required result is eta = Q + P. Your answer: 44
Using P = 23.61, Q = 20.85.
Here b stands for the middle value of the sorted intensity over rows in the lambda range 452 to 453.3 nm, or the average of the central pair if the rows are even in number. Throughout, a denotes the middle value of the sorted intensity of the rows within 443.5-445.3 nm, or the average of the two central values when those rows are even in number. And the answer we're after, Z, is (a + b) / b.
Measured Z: 1.98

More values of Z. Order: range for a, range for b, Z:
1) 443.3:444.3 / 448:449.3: 1.87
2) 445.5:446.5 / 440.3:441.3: 2.02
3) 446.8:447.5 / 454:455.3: 1.94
